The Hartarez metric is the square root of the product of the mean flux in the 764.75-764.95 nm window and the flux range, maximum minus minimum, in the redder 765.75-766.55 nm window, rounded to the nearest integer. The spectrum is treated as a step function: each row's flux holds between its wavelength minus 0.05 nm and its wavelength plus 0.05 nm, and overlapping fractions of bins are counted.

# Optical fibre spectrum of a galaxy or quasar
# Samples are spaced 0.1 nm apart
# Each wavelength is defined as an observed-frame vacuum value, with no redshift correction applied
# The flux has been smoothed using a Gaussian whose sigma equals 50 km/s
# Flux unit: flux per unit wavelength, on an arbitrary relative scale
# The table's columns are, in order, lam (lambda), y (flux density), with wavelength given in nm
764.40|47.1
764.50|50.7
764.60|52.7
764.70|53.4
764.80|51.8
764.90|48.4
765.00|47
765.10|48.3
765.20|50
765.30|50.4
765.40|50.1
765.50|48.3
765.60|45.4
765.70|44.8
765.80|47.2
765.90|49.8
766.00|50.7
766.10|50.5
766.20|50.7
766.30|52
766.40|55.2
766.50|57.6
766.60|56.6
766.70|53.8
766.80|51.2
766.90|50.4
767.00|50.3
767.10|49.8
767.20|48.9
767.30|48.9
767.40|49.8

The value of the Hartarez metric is 23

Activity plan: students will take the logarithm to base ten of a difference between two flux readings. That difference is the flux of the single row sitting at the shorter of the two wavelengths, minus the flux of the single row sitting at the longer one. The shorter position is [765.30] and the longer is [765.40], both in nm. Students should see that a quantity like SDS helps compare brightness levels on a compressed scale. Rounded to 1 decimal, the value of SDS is -0.5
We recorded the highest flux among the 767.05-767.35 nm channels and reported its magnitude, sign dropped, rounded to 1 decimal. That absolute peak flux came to 49.8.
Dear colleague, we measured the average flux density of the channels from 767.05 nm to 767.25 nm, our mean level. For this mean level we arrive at 49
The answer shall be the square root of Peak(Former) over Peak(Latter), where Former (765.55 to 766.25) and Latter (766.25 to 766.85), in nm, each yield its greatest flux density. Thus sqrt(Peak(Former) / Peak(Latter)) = 0.94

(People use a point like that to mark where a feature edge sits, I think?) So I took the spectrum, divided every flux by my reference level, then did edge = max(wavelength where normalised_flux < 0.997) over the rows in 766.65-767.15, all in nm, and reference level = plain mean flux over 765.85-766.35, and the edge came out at 767.10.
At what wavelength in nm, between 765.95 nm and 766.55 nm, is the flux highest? 766.50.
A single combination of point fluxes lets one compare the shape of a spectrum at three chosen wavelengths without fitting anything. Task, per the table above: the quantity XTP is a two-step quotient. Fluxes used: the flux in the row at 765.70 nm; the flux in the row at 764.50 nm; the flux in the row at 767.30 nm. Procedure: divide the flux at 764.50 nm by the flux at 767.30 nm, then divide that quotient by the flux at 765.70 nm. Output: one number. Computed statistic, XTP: 0.023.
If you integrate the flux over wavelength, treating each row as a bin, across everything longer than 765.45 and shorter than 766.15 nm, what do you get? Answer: 33.7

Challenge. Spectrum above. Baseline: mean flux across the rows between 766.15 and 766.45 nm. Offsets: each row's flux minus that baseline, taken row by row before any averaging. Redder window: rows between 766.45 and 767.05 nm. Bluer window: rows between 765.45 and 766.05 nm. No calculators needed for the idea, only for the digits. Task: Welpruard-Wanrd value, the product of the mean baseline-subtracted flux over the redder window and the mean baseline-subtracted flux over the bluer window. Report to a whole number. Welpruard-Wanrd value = -3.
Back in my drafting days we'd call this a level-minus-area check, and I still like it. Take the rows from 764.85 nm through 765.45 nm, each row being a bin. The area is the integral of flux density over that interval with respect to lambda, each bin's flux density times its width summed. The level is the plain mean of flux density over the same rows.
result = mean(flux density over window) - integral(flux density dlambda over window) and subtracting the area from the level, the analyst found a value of 19.6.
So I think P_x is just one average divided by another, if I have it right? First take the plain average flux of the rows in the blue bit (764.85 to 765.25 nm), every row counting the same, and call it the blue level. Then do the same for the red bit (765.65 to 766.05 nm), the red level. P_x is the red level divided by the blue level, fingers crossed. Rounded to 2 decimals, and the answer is 0.99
